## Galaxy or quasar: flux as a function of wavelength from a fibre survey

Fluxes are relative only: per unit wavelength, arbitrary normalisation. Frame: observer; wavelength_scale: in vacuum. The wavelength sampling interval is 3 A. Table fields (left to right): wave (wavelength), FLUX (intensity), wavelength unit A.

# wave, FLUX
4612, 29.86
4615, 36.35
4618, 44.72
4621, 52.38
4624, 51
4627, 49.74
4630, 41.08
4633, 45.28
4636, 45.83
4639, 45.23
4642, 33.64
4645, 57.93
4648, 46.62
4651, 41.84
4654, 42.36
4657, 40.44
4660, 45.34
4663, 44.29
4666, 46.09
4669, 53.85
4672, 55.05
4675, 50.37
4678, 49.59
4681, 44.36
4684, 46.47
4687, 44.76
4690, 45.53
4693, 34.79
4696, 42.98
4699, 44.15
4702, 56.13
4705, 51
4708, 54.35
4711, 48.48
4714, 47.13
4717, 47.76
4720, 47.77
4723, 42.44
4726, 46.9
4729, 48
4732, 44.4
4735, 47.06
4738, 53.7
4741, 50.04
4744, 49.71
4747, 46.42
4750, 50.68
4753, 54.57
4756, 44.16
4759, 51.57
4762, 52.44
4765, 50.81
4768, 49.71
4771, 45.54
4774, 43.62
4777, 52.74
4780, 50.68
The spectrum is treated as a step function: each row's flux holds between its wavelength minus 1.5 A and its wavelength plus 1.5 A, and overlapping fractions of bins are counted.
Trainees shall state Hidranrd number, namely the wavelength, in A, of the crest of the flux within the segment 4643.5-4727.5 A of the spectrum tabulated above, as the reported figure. 4645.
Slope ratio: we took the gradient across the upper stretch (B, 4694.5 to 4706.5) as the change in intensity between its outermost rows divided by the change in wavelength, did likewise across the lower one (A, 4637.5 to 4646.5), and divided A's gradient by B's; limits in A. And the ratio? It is 2.4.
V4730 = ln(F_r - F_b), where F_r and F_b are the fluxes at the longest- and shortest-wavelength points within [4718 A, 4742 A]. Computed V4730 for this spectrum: 0.8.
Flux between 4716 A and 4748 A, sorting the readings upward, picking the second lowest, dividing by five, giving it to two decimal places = 8.88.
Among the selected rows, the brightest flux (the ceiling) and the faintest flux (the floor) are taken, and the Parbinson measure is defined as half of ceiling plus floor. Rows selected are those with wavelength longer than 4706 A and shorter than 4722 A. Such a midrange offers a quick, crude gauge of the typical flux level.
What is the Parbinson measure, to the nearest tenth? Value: 50.7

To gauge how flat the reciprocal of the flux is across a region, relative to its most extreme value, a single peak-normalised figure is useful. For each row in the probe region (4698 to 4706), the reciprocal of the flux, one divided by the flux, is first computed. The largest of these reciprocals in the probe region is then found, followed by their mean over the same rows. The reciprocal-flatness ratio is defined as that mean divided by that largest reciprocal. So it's 0.88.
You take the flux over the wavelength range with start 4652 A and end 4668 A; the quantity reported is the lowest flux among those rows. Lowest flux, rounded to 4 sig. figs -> 40.44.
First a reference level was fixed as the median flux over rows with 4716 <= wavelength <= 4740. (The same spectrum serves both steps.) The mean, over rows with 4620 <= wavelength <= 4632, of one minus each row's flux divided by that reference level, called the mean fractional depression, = -0.02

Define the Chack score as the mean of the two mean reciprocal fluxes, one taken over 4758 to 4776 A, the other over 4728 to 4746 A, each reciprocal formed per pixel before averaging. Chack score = 0.0205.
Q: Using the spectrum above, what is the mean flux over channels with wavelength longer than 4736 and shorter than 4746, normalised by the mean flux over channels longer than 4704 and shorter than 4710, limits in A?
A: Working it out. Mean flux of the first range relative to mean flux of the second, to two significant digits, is 0.97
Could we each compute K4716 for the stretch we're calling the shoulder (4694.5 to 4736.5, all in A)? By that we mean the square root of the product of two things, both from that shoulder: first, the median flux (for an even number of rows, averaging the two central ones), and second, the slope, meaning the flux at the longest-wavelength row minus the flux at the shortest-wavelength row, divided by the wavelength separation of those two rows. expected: 2.23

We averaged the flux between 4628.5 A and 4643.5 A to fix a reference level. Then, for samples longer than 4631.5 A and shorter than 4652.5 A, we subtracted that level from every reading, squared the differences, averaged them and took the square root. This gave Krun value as 7.3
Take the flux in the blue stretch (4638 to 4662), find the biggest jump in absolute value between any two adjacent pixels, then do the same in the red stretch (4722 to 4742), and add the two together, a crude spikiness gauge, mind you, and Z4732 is 31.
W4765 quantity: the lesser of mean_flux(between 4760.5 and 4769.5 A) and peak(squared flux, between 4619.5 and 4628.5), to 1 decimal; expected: 51.0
